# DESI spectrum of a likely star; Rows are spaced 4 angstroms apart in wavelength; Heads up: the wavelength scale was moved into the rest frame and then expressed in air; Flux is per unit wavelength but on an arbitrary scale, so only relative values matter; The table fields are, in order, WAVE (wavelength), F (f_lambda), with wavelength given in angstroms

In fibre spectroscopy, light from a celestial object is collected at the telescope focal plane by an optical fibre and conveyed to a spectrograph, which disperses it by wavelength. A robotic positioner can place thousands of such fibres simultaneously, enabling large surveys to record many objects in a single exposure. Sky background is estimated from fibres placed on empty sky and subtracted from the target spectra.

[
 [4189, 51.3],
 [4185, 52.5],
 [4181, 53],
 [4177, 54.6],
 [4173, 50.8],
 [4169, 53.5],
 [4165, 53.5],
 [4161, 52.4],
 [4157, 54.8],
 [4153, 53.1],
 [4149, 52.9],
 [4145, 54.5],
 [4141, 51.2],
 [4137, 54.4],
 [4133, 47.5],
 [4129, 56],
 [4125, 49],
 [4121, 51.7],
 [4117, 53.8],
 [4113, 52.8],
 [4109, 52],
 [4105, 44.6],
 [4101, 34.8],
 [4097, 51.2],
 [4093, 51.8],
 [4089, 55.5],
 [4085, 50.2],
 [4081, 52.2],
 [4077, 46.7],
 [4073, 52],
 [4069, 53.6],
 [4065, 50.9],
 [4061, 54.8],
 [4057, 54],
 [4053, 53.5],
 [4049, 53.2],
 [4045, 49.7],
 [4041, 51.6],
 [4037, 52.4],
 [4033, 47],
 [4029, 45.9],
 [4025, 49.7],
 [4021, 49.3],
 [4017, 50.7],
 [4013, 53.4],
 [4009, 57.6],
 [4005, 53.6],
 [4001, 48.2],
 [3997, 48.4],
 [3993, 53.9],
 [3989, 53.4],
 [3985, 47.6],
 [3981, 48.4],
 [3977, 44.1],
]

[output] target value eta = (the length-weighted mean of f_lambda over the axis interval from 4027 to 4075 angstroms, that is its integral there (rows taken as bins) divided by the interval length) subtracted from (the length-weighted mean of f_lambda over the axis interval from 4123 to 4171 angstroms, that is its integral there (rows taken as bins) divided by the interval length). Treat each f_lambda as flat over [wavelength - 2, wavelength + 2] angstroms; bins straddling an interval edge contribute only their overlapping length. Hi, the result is 1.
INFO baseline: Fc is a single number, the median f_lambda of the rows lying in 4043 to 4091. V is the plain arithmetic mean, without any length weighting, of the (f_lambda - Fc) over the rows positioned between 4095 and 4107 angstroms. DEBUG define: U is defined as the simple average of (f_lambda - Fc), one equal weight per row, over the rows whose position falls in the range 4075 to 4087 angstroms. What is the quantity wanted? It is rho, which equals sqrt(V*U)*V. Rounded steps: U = -3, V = -9.2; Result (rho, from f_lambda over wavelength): -48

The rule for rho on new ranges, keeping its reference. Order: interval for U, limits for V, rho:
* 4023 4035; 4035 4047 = -4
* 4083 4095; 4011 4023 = -1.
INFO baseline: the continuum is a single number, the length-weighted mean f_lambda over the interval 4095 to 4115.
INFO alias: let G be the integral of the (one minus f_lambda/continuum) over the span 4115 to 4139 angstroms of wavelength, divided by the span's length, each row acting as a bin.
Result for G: -0.11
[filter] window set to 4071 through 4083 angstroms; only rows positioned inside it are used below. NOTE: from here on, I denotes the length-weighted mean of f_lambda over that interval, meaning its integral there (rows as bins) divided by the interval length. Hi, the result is 50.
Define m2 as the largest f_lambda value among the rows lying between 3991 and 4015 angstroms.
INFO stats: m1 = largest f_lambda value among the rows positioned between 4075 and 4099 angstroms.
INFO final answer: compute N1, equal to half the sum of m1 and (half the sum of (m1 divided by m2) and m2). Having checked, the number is 42.4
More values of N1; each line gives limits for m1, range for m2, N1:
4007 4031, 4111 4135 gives 43.1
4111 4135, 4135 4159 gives 42.0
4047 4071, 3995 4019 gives 42.0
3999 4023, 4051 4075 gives 42.8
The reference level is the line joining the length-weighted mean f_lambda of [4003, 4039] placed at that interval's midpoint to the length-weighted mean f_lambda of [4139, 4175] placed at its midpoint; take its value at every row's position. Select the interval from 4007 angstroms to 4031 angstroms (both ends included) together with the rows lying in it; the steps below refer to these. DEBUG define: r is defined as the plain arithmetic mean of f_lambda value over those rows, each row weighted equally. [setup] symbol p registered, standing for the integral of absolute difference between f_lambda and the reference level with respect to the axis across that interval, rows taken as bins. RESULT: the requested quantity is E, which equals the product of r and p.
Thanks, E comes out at 3664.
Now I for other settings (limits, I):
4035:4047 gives 51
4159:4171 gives 53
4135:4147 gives 53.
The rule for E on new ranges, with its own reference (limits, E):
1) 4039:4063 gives 2384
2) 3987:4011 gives 4281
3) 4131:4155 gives 2158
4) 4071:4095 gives 2296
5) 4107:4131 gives 2069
